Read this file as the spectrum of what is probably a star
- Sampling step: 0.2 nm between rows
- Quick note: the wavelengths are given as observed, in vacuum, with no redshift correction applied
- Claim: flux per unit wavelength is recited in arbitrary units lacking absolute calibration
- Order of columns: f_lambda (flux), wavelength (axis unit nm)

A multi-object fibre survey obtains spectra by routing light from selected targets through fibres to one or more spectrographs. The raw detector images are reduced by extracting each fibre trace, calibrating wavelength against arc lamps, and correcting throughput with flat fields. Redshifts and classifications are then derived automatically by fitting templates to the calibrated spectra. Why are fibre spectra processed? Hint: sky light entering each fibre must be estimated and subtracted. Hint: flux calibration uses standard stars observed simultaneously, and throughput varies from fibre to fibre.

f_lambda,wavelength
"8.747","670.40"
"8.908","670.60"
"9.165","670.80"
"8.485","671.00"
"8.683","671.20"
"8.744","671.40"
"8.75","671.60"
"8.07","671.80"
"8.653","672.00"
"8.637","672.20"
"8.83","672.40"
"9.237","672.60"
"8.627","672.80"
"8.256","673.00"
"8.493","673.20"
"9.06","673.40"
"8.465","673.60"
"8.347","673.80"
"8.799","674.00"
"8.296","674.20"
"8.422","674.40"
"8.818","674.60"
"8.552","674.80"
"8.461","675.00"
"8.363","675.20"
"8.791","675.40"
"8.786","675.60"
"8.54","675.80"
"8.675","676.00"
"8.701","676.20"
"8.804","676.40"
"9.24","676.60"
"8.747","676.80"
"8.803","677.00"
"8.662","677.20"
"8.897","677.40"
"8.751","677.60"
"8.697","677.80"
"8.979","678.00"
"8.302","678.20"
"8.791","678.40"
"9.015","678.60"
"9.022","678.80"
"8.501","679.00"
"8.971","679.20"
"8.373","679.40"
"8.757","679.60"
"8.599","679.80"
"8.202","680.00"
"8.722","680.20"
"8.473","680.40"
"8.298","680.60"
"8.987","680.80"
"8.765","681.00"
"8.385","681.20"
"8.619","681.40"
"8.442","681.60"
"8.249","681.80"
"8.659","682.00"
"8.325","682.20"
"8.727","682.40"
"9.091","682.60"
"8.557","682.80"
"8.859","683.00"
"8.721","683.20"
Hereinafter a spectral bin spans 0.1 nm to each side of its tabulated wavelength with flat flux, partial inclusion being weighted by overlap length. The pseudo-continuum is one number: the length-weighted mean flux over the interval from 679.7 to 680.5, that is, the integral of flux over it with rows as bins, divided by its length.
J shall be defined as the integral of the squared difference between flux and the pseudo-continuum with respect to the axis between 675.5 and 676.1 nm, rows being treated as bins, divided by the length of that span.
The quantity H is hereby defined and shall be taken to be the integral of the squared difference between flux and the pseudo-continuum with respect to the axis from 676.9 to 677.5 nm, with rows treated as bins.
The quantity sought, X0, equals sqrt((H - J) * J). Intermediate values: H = 0.055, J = 0.038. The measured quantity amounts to 0.026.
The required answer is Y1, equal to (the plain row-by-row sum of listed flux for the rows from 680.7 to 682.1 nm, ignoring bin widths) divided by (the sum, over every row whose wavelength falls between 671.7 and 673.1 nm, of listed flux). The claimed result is 1.00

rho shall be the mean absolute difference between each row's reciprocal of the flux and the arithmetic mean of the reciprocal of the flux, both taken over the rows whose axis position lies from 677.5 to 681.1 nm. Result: 0.0030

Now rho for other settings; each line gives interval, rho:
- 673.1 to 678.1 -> 0.0024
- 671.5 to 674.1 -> 0.0032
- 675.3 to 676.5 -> 0.0010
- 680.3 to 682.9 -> 0.0028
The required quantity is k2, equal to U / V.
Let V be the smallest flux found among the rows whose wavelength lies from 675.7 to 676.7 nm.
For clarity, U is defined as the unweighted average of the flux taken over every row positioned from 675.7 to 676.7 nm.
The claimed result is 1.03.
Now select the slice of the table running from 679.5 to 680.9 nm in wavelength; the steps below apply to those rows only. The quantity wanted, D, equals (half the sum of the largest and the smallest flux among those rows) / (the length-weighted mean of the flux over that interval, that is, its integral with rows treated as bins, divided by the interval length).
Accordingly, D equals 1.00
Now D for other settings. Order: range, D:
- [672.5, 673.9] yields 1.01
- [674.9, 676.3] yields 1.00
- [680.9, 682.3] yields 1.00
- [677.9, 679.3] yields 0.98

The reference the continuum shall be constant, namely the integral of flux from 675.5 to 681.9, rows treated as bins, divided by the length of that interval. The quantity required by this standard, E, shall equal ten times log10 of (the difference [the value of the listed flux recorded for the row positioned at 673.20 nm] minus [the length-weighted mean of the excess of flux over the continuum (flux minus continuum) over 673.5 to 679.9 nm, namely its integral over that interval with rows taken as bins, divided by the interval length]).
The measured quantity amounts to 9.29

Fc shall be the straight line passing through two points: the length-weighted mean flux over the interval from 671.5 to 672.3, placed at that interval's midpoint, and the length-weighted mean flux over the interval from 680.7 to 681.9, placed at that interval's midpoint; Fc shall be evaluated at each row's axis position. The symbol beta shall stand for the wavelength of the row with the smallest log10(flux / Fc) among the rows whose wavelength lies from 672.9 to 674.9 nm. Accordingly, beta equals 673.00 nm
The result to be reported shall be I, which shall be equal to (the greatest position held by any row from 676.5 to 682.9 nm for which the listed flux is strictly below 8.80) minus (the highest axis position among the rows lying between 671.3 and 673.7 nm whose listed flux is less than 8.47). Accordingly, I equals 9.20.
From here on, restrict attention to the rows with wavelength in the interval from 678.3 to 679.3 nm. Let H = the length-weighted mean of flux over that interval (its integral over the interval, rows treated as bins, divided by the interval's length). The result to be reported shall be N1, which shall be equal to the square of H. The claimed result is 78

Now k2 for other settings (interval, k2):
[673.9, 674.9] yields 1.03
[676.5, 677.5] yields 1.02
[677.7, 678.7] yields 1.05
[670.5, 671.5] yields 1.04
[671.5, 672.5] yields 1.06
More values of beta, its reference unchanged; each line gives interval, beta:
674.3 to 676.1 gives 675.20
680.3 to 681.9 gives 681.80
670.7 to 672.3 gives 671.80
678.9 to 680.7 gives 680.00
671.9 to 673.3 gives 673.00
